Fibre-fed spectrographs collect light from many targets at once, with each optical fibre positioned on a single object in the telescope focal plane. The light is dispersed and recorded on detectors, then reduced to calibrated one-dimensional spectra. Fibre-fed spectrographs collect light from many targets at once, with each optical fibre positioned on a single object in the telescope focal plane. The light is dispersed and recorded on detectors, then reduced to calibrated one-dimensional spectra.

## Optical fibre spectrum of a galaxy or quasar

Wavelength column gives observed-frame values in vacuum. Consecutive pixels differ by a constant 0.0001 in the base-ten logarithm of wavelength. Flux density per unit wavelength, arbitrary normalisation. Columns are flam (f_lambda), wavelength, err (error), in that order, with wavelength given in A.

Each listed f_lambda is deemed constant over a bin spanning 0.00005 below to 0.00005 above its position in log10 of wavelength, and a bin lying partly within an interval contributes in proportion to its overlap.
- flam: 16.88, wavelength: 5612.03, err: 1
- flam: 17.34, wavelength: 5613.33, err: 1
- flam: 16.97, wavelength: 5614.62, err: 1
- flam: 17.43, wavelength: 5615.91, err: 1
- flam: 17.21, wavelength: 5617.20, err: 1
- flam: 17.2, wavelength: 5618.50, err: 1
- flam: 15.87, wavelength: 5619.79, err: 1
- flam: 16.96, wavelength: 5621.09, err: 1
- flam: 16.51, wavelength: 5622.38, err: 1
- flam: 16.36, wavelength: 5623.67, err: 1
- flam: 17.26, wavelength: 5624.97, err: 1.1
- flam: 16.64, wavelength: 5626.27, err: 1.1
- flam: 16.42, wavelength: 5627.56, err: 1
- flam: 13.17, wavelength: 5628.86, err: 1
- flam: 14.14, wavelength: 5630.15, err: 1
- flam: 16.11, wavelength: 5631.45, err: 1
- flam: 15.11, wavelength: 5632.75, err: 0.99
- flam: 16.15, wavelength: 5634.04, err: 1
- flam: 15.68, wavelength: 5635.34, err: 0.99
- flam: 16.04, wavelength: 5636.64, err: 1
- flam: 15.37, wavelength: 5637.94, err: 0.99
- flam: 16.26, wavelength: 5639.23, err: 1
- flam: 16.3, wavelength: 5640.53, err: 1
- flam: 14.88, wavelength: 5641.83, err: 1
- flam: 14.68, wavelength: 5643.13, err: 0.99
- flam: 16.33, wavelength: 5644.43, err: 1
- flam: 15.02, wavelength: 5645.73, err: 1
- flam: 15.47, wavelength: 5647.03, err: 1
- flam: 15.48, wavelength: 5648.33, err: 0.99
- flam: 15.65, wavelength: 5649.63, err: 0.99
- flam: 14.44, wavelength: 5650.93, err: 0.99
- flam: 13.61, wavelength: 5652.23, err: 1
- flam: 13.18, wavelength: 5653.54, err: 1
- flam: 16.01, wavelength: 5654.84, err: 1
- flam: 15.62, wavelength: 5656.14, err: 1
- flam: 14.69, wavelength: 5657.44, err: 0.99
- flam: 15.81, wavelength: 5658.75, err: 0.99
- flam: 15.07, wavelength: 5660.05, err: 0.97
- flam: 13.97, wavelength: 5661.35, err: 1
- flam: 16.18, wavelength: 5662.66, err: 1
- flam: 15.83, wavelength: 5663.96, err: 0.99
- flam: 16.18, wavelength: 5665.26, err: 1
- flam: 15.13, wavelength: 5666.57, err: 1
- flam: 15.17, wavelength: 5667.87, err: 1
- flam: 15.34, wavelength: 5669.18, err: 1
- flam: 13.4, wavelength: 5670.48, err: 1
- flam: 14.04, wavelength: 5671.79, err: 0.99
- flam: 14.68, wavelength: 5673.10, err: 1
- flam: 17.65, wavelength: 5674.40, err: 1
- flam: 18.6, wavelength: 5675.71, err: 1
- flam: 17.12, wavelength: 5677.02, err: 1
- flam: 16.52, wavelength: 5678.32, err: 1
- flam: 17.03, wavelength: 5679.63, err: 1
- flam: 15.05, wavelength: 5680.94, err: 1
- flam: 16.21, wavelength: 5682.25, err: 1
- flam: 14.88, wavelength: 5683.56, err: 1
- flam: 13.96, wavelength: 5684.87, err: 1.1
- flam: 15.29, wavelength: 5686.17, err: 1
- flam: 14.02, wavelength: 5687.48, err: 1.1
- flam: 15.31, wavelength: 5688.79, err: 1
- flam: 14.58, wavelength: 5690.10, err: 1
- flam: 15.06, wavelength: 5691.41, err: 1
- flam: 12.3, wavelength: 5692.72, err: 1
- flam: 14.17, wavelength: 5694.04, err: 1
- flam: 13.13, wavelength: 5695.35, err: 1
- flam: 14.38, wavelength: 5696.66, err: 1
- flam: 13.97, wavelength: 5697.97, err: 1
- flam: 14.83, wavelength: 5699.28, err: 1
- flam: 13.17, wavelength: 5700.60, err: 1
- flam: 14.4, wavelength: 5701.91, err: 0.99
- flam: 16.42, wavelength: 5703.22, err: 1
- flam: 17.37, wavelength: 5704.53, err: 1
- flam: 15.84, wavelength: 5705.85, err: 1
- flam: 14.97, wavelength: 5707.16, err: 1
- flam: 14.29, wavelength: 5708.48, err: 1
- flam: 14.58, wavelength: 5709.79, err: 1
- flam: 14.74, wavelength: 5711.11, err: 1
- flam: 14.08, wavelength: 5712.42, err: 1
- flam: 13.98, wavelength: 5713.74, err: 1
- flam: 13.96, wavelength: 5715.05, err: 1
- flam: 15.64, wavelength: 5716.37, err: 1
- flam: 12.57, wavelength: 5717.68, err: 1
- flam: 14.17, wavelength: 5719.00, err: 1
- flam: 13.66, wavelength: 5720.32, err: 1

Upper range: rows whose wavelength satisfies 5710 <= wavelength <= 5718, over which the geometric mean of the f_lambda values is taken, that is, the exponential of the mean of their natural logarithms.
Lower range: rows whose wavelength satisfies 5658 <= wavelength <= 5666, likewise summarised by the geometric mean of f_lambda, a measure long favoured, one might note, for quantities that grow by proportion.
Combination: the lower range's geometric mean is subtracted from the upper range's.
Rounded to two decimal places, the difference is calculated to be -1.36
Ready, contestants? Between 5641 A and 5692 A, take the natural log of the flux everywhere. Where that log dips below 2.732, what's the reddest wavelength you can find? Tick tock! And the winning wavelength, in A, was 5691.41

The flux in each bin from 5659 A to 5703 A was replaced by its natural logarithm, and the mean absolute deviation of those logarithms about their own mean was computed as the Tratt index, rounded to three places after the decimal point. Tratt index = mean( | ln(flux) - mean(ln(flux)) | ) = 0.068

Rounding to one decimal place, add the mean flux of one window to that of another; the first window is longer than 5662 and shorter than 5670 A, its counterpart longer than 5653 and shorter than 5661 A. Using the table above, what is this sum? 30.7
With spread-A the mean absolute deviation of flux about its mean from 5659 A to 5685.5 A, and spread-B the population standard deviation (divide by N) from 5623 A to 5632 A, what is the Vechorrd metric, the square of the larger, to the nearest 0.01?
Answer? 1.90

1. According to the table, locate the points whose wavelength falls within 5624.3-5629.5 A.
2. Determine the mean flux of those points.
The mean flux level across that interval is 15.9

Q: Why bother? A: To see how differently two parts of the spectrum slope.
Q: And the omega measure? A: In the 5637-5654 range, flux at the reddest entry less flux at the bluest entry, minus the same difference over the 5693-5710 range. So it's -2.6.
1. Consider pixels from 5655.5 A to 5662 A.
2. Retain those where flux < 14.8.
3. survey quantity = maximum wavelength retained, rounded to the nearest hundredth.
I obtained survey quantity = 5661.35 A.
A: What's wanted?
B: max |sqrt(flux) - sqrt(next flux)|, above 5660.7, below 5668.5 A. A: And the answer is 0.28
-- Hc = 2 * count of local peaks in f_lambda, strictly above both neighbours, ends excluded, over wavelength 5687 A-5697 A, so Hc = 6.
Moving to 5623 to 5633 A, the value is 4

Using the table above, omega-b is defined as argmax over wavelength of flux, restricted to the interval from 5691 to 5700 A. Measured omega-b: 5691.41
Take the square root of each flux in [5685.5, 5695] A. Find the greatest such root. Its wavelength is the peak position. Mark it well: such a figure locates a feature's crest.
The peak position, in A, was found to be 5688.79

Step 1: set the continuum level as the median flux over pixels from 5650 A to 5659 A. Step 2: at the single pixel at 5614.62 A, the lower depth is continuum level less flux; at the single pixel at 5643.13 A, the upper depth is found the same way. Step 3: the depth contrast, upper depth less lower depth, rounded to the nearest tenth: 2.3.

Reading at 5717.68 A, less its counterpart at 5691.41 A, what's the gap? -2.5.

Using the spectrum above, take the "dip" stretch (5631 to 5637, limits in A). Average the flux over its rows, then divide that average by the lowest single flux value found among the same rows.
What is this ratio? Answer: 1.05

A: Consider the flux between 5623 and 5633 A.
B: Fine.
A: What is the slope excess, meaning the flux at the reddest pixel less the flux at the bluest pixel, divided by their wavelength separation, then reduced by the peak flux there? -17.4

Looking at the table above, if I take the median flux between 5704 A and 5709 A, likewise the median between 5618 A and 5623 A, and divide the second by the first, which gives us 1.09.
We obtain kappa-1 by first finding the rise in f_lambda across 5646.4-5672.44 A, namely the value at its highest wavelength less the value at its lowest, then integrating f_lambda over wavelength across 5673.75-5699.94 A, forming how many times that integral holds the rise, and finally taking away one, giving -279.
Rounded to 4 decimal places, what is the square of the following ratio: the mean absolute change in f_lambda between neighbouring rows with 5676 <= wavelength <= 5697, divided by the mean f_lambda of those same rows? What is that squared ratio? 0.0068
